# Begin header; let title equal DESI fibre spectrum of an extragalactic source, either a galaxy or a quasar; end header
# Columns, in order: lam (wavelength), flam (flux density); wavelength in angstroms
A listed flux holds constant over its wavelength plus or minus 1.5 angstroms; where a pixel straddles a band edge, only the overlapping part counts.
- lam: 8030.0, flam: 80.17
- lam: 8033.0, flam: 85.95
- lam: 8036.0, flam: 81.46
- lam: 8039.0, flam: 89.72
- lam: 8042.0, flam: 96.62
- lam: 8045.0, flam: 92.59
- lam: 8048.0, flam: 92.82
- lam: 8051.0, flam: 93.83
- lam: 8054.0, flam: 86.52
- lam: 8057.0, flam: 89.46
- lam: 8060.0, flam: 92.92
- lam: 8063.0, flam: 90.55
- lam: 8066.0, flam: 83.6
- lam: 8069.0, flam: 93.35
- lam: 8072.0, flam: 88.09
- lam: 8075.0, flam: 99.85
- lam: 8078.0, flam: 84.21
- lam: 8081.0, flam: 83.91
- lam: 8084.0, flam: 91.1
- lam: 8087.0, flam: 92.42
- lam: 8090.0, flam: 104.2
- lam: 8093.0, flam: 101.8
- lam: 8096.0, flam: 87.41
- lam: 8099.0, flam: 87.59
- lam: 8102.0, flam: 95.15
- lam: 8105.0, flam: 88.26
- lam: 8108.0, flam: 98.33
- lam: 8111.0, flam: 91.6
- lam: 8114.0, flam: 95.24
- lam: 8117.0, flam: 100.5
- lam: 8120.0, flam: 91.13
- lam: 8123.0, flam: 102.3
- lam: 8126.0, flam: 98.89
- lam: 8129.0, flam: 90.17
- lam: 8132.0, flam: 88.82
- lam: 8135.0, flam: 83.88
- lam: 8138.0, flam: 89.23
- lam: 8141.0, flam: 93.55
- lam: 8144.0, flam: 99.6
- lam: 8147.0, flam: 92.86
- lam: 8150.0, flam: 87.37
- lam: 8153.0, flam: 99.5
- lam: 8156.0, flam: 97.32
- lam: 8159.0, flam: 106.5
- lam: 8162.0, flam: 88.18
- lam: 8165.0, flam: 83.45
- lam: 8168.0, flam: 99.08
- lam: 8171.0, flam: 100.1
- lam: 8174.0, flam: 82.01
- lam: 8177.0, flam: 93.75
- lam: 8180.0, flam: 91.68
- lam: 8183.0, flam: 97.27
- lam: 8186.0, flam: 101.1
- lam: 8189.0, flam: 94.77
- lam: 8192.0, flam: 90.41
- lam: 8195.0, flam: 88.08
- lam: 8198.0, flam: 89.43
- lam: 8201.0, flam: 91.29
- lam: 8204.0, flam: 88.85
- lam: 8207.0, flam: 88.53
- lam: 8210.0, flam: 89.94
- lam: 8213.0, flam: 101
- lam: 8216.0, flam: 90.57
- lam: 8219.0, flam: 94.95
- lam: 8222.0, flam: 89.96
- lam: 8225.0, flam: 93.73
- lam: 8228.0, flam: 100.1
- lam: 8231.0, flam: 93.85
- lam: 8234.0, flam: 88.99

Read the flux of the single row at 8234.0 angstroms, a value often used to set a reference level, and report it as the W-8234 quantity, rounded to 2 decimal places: 88.99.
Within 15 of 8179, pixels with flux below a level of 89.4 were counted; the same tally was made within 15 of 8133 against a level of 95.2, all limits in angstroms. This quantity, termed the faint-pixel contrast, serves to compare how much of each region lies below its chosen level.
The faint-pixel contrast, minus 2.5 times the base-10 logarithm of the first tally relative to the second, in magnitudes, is 1.4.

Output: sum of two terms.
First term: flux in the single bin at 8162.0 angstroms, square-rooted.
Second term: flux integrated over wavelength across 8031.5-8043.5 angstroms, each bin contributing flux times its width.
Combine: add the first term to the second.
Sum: 1071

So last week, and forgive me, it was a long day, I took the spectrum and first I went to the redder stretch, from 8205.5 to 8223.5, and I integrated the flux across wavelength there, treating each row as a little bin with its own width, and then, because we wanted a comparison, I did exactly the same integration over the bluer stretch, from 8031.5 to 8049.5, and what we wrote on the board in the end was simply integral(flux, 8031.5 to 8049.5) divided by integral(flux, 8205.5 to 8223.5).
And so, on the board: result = 0.97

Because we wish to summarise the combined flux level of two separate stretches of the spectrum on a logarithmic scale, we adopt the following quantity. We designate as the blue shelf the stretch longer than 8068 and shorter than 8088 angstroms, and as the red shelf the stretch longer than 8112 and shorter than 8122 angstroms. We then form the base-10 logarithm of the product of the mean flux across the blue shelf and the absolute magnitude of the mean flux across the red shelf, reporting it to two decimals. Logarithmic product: 3.94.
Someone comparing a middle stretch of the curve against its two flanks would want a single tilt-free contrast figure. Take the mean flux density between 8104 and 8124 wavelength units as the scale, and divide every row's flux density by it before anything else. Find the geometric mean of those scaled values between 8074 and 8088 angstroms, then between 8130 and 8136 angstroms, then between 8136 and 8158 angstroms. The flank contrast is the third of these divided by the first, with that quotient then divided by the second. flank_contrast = 1.15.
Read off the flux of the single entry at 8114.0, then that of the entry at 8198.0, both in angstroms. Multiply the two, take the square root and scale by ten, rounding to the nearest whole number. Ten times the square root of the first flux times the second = 923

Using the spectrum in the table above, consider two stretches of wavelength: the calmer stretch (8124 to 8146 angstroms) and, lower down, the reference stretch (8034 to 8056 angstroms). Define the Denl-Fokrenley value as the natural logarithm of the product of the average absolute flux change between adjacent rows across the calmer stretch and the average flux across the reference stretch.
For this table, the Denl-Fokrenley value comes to 6.14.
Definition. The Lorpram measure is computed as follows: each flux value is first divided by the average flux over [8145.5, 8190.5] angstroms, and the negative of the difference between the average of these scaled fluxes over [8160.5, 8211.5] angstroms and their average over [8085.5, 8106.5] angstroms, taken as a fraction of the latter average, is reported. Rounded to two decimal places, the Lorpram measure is 0.02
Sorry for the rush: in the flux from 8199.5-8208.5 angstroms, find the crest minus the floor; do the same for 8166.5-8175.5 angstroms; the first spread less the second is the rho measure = -15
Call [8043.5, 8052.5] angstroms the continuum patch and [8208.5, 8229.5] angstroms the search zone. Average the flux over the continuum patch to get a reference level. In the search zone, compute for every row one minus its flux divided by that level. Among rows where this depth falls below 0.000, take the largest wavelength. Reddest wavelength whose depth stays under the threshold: 8228.0 angstroms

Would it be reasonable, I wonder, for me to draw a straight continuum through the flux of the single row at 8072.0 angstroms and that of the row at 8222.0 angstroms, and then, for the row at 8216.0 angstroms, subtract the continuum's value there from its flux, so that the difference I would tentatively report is 0.7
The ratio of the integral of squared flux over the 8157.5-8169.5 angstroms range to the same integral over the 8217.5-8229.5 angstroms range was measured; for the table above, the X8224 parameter 1.00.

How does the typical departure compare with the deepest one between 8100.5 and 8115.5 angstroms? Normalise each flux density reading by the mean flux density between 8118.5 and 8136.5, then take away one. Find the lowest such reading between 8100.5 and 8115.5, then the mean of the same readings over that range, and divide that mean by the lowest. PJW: -0.3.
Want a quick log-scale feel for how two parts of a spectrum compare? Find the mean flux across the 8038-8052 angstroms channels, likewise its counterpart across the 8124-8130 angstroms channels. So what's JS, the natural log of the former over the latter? -0.02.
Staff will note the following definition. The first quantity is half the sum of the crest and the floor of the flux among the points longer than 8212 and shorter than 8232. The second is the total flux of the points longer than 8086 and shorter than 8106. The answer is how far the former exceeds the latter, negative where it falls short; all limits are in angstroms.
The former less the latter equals -561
